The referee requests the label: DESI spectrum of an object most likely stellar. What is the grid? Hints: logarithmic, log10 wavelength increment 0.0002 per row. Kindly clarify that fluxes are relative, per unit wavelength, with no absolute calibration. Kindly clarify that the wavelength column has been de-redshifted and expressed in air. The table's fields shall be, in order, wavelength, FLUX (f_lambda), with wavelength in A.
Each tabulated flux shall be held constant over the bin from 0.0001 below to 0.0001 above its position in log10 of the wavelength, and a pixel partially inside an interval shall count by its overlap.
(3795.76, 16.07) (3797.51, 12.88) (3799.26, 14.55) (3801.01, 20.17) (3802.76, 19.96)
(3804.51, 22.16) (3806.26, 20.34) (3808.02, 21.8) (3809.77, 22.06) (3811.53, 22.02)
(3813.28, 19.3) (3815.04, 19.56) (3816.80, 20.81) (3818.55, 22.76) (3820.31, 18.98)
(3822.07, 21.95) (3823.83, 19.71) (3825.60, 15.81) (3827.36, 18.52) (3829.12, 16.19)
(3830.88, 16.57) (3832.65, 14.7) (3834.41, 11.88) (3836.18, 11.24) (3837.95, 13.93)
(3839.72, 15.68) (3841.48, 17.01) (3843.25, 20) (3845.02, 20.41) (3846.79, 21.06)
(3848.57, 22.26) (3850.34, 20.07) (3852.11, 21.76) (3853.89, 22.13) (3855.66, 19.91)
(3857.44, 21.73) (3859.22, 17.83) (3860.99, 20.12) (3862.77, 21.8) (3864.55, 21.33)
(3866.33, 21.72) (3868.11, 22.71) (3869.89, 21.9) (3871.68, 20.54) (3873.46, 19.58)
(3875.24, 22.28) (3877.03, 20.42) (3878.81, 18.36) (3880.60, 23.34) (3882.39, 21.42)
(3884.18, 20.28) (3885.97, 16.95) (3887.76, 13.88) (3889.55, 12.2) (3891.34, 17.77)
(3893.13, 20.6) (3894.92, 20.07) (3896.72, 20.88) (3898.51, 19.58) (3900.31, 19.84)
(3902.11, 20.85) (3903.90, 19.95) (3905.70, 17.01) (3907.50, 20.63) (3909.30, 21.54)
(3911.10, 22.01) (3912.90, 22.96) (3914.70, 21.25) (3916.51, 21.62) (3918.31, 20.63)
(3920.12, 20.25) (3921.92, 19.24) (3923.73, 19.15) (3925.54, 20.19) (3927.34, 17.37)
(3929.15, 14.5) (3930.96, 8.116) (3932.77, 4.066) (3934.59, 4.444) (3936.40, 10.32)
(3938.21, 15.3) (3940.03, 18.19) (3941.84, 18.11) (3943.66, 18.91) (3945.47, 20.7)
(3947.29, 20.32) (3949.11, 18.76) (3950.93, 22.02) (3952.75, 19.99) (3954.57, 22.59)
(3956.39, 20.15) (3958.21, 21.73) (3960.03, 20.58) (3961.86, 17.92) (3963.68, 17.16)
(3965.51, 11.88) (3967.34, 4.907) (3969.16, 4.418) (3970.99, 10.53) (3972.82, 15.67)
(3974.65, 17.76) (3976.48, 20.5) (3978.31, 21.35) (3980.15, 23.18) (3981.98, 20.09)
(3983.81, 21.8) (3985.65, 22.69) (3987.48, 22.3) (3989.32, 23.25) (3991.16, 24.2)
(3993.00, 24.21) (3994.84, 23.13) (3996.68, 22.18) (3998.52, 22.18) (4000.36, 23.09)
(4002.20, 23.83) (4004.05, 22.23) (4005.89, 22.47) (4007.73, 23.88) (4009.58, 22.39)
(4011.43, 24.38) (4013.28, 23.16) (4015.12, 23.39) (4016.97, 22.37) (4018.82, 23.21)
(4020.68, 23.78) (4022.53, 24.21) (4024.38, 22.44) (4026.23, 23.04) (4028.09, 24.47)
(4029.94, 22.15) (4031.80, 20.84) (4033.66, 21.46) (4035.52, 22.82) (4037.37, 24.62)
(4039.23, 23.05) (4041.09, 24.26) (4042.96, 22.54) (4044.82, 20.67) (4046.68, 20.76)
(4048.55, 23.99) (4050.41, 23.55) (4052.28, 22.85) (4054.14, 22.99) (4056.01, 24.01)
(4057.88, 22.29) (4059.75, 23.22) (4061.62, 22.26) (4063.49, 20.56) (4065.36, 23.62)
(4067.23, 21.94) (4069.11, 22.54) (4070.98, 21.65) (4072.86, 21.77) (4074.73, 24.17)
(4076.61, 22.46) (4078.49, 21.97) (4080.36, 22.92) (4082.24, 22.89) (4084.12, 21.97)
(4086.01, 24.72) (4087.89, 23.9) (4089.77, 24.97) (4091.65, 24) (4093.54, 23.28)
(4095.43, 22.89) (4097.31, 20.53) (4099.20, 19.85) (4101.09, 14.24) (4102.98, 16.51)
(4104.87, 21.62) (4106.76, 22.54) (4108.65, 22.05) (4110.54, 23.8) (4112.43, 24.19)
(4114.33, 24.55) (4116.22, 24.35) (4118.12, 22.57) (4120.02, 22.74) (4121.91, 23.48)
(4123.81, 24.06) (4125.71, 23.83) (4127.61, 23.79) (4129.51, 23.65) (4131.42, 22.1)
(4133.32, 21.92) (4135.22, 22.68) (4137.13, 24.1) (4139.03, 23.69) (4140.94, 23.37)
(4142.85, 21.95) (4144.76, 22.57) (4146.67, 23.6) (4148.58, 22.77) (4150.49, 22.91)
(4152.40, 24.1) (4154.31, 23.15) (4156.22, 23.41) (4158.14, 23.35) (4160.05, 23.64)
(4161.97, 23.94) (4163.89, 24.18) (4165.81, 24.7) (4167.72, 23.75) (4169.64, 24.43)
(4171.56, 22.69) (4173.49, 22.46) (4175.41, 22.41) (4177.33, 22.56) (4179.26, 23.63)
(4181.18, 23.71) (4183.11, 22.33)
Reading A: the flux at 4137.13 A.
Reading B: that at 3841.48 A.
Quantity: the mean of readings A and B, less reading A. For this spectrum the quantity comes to -3.5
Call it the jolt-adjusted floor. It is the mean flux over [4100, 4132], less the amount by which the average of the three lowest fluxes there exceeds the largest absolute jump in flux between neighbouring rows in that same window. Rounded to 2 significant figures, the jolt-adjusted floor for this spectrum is 10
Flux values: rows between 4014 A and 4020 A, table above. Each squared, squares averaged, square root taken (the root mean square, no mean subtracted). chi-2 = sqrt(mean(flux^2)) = 23.0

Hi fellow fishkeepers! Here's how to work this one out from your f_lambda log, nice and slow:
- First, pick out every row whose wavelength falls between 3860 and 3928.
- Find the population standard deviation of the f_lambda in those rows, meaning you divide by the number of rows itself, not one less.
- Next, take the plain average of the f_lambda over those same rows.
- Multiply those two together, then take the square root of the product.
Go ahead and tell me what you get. 6.7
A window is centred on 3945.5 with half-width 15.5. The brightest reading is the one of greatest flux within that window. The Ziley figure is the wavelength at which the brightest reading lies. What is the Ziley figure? 3954.57 A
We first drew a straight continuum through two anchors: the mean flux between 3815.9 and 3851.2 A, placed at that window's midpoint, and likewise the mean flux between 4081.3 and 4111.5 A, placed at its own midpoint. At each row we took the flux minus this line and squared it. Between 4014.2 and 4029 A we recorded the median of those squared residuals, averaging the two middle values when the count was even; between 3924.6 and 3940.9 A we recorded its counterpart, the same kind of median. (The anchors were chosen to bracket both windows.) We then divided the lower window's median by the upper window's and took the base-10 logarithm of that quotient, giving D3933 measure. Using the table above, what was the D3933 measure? 0.54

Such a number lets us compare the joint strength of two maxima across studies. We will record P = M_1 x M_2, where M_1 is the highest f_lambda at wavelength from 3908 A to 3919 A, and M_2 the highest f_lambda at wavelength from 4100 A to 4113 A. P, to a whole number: 555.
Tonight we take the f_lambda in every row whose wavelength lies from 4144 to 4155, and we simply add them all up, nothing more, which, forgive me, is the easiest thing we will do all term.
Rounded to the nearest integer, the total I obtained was 139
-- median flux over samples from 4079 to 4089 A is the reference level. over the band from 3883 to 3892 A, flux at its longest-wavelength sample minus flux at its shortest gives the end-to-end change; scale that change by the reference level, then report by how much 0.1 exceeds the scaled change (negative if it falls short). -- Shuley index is 0.21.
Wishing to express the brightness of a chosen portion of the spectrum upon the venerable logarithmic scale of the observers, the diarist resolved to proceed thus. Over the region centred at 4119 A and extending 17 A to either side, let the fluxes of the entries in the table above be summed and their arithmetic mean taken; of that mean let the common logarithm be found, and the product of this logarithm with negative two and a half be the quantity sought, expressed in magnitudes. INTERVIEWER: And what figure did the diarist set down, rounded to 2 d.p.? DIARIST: -3.39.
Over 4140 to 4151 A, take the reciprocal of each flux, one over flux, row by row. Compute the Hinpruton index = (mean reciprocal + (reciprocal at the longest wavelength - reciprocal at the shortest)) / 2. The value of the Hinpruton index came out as 0.022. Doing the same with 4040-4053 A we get 0.023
